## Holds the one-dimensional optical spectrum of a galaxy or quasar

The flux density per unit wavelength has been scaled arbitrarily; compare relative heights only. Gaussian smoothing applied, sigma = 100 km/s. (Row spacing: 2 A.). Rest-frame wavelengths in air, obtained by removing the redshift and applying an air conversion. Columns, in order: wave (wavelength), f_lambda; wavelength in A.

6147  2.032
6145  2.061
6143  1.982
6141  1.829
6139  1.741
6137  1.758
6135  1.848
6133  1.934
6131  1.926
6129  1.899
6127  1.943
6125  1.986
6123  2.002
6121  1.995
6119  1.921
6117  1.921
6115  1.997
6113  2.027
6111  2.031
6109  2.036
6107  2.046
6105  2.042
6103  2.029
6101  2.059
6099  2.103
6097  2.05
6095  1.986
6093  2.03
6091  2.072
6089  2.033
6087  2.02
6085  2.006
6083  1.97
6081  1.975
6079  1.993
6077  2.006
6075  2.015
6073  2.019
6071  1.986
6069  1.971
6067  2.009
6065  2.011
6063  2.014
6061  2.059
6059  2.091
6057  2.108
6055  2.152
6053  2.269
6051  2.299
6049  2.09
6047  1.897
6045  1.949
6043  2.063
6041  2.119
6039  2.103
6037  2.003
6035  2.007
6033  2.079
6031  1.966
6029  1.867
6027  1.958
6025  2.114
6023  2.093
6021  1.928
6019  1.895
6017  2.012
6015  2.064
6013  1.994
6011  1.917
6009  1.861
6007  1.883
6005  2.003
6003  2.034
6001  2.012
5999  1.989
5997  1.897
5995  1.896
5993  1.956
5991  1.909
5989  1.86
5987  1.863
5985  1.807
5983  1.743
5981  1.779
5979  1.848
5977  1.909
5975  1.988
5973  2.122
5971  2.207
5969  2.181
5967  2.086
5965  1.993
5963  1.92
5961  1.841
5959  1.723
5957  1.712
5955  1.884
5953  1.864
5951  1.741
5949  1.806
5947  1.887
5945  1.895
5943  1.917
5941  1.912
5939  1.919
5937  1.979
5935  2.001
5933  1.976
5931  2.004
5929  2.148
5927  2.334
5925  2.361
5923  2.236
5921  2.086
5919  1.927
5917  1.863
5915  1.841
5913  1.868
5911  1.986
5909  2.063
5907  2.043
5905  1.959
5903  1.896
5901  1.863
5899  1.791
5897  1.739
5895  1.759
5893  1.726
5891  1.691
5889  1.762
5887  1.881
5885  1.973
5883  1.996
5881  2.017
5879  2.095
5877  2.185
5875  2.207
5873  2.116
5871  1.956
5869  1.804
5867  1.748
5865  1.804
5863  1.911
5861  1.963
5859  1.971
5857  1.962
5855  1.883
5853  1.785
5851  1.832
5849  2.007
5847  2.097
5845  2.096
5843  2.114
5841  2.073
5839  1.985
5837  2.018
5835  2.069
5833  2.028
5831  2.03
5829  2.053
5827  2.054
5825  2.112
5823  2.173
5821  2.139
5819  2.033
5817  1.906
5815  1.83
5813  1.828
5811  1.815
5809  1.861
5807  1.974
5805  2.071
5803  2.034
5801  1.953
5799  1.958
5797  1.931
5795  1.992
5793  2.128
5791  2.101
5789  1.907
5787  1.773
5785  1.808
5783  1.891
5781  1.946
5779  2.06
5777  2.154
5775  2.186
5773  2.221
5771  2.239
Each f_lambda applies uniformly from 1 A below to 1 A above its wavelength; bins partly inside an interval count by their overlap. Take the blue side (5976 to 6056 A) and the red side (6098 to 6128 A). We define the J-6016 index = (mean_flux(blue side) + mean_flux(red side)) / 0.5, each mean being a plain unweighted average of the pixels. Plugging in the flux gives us 7.97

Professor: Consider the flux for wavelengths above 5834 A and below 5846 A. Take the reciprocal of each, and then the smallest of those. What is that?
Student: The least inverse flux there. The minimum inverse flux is 0.473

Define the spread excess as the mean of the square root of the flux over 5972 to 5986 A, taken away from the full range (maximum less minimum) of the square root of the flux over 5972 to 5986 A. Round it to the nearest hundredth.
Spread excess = -1.24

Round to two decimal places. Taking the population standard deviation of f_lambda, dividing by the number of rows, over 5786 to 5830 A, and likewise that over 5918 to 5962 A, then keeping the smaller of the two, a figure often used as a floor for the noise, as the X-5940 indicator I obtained 0.11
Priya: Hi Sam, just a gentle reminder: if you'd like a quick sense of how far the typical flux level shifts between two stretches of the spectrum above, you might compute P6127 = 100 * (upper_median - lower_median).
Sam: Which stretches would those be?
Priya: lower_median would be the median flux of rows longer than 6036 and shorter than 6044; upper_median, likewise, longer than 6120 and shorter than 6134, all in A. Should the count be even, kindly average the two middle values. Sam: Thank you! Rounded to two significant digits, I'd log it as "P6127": -14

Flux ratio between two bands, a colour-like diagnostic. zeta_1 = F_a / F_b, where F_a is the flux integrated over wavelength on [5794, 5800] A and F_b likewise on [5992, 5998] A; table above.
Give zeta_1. 1.02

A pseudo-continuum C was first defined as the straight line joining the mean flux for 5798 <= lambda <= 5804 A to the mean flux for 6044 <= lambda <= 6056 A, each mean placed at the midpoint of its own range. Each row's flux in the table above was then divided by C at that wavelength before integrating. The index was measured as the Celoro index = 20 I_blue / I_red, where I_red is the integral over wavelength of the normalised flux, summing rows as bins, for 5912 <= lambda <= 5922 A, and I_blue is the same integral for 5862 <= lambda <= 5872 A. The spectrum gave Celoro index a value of 19.5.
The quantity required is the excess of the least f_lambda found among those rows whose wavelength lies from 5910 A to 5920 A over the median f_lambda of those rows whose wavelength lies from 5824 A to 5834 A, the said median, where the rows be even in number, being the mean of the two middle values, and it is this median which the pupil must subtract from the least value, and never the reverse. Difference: -0.21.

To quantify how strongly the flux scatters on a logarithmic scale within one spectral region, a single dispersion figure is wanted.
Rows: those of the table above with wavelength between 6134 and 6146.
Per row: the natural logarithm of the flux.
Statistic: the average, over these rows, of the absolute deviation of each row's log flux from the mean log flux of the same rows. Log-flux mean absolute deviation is 0.053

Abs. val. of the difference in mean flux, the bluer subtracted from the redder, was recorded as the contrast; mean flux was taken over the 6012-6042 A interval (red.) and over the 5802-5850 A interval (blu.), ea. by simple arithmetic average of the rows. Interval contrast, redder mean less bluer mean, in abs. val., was 0.00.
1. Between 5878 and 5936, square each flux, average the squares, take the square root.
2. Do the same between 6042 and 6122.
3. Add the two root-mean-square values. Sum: 4.004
